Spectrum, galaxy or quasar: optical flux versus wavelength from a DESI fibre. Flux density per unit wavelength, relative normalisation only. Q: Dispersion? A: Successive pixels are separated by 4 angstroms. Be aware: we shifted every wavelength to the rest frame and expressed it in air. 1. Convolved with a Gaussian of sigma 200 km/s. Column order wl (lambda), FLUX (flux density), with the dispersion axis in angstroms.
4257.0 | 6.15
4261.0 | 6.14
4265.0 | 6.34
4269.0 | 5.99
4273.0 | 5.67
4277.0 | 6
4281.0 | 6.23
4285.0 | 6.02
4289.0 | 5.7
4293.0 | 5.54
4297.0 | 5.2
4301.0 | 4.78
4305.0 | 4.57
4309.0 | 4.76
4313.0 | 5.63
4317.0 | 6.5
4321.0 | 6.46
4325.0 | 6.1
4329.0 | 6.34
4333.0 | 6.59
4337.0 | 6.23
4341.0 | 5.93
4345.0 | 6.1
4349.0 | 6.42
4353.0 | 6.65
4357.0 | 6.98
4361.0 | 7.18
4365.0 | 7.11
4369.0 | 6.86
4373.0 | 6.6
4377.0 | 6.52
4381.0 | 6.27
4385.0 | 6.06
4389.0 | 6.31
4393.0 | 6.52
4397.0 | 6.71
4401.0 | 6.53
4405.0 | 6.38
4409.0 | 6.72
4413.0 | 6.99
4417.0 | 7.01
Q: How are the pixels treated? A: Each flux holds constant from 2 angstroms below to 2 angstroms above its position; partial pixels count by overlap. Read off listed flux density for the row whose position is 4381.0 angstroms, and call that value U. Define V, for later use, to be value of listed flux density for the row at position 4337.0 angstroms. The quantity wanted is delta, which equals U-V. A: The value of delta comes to 0.0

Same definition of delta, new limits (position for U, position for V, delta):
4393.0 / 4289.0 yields 0.8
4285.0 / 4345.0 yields -0.1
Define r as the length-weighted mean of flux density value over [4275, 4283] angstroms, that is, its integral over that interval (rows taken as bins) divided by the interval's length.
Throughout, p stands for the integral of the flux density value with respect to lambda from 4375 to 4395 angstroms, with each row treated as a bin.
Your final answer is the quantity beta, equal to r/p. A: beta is 0.048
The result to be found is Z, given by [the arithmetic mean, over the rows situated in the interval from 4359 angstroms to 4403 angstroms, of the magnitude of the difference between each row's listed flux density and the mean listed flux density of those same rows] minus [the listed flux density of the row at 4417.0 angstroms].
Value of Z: -6.75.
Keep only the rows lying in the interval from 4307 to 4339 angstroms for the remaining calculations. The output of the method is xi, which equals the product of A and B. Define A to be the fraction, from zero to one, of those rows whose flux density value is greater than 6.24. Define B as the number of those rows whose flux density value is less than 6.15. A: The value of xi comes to 1.50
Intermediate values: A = 0.5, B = 3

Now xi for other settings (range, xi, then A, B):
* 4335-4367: 1.25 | 0.6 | 2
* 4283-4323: 1.60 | 0.2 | 8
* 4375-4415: 0.90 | 0.9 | 1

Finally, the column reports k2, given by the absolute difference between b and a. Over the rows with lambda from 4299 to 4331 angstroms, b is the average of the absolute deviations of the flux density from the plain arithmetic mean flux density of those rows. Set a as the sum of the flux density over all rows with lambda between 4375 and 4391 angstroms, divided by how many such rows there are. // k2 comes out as 5.6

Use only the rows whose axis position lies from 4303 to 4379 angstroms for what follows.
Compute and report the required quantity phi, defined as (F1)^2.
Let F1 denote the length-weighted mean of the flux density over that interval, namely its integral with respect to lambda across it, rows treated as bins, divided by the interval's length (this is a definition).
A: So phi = 40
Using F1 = 6.3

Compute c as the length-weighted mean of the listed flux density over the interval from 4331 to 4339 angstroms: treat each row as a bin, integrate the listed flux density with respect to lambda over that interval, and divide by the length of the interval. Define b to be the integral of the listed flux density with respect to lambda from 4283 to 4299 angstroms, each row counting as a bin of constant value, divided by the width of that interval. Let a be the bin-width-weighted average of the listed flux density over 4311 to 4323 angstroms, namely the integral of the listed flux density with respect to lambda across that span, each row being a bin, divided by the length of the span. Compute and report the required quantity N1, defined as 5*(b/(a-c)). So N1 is -132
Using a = 6.2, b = 5.6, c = 6.4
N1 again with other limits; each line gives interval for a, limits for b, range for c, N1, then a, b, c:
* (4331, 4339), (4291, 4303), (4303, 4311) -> 15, 6.4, 5.2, 4.7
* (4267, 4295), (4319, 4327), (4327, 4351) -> -81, 5.9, 6.3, 6.3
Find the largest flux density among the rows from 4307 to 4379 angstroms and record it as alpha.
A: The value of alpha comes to 7.18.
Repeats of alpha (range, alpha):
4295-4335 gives 6.59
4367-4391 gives 6.86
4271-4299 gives 6.23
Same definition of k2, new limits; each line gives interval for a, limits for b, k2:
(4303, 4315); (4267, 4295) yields 4.8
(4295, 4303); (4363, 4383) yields 4.7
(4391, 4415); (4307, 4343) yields 6.2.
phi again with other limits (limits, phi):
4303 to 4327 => 32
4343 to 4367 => 45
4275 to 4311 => 29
